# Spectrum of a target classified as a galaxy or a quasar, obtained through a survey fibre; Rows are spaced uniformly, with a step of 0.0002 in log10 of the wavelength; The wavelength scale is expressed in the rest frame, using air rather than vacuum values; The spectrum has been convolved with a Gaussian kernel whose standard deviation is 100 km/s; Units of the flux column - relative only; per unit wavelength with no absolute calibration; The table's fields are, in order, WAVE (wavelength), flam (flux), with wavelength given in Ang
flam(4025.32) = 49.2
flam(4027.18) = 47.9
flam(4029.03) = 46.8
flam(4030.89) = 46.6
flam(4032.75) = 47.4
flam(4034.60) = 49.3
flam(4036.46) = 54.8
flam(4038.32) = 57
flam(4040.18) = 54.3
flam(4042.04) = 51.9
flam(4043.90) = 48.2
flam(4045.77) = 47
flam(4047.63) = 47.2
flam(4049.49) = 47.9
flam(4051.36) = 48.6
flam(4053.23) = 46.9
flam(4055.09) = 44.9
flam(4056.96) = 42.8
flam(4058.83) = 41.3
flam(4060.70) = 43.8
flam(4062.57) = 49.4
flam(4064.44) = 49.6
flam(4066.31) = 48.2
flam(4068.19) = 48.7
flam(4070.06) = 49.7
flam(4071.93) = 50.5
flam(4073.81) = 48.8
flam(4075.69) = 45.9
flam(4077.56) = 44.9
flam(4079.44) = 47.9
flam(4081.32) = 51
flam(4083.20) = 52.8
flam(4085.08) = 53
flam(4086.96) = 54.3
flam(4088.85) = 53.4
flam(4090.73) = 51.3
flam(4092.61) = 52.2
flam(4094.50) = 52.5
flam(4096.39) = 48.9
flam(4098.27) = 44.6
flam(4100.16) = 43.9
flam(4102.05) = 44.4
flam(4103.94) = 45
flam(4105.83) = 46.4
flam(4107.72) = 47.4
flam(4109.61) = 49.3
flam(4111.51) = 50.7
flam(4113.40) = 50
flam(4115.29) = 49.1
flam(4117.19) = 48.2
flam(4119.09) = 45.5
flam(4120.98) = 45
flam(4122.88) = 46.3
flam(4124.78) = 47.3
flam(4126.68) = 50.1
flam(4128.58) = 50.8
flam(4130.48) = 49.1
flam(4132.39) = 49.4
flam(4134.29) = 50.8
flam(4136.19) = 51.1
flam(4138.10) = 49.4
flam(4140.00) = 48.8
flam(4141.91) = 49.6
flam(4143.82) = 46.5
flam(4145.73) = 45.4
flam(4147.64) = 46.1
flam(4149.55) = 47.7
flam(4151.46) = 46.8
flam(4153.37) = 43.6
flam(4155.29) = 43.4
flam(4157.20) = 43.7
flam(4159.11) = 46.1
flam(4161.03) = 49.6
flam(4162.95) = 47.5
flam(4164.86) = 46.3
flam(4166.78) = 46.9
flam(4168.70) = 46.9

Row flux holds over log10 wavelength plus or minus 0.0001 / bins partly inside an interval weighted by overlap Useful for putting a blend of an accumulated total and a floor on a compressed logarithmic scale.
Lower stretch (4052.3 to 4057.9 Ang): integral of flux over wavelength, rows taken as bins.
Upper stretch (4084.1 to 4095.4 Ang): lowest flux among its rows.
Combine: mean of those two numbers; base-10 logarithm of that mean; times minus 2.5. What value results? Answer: -5.4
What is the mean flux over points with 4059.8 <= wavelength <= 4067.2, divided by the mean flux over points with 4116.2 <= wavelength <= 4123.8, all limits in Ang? 1.03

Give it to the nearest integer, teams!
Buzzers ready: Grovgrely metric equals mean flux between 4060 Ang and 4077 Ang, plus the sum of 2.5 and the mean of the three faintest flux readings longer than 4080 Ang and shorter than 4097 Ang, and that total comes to 101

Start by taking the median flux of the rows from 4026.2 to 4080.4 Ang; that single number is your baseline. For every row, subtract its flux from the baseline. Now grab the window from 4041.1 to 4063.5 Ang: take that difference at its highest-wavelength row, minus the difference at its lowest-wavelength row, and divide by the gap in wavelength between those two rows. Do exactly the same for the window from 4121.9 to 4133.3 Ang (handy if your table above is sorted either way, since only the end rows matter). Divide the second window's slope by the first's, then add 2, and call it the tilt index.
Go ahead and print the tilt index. -1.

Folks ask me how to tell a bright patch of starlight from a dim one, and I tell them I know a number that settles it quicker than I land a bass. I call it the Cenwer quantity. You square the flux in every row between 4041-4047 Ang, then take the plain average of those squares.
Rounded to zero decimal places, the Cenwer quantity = 2409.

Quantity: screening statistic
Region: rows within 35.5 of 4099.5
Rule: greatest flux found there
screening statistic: 54.3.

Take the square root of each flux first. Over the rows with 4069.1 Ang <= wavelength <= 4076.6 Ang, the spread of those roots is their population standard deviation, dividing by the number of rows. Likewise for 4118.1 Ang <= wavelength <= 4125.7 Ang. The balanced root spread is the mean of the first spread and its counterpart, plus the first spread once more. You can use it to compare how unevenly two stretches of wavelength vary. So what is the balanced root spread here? 0.22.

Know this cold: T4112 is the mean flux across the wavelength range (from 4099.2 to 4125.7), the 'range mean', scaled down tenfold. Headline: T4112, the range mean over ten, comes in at 4.70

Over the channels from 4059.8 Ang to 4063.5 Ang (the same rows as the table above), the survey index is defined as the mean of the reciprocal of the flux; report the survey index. 0.0215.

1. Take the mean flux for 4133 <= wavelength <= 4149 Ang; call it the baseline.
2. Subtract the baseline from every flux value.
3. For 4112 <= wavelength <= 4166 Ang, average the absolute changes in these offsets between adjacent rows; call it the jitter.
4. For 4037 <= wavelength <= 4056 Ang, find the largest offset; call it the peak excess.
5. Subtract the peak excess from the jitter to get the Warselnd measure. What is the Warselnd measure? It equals -7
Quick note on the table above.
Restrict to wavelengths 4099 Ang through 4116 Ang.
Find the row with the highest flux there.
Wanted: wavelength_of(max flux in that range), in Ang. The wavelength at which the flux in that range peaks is 4111.51 Ang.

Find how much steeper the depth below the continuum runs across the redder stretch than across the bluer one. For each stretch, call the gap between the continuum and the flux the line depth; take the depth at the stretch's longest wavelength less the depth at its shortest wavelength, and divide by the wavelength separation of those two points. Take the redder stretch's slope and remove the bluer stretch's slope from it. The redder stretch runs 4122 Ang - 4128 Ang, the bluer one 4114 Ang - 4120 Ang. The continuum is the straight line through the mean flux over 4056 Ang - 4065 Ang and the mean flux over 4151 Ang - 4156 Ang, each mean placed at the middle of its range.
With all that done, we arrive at -1.9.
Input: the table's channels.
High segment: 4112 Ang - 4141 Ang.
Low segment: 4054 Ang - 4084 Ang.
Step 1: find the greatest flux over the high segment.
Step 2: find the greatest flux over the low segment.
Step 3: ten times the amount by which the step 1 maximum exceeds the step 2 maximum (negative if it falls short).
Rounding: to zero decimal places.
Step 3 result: -17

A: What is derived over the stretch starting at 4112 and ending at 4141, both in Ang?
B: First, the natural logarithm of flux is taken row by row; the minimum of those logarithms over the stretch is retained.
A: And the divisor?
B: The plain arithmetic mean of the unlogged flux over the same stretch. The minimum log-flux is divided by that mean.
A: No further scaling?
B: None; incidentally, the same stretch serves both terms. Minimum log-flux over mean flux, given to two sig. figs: 0.078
